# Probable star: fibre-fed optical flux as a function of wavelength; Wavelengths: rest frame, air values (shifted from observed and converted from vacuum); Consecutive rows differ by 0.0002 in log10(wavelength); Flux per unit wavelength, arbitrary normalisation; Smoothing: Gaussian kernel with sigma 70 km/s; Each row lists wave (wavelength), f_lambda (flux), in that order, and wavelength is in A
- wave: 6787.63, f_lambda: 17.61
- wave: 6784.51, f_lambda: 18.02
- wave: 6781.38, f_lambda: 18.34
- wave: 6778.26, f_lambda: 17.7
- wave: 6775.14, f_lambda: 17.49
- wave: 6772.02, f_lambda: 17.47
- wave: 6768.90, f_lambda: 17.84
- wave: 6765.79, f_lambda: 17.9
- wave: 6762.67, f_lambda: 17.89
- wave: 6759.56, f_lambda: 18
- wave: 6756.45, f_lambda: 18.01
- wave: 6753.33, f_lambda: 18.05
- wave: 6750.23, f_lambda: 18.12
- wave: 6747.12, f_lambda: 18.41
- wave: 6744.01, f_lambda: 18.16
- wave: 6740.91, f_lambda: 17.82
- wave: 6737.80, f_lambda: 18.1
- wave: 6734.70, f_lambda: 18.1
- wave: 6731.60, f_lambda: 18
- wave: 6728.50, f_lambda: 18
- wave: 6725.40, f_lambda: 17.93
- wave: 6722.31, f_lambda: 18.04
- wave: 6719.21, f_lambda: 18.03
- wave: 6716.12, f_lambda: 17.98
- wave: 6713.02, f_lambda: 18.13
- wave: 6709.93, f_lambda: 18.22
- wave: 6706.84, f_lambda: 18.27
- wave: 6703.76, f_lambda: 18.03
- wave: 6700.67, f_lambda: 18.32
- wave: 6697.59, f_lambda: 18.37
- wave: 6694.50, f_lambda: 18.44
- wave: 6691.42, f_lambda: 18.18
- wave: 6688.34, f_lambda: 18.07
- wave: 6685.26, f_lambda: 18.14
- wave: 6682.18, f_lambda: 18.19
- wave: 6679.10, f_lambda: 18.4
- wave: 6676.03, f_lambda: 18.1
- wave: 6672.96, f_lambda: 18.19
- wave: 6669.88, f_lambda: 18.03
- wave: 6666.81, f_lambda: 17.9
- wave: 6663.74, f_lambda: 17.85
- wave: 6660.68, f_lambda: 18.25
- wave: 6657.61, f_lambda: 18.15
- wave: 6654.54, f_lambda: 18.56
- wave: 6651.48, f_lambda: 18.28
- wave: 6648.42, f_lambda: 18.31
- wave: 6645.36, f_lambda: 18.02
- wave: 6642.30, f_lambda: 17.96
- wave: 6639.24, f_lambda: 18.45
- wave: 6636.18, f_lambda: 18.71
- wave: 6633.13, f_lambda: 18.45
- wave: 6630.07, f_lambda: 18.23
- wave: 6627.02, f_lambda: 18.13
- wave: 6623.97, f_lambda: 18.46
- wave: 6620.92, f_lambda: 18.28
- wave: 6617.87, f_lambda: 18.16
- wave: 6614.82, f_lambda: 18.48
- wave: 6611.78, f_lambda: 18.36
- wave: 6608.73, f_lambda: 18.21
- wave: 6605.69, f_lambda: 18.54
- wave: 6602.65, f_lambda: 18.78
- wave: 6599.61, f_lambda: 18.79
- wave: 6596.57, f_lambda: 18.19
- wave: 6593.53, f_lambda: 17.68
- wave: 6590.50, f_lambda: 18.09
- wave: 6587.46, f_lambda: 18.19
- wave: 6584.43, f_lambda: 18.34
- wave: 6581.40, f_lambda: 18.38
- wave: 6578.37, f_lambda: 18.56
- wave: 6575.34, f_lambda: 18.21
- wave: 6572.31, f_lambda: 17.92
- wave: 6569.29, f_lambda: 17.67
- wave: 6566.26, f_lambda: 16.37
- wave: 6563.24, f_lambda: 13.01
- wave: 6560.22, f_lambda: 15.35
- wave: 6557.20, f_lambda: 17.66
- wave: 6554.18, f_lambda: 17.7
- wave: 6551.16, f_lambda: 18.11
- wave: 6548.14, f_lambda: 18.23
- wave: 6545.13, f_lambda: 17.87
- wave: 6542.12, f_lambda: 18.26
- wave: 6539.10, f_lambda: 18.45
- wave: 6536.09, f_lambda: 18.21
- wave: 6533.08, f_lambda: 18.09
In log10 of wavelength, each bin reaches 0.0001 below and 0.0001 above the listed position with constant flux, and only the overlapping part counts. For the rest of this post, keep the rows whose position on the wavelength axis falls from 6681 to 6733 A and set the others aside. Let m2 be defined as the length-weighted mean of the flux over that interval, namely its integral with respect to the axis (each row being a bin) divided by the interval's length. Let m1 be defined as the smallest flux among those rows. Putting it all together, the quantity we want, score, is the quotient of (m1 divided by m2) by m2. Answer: 0.0545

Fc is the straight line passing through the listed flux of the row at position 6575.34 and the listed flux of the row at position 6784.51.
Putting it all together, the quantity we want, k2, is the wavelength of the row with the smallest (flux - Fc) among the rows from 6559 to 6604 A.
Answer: 6563.24 A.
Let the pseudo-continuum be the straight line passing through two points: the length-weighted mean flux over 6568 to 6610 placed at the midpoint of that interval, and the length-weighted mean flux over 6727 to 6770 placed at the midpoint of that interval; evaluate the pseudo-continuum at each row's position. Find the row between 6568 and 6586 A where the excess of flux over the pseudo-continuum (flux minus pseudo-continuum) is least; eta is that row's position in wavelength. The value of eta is 6569.29 A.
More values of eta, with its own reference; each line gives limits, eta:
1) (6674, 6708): 6703.76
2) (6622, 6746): 6663.74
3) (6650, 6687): 6663.74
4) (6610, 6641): 6627.02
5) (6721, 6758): 6740.91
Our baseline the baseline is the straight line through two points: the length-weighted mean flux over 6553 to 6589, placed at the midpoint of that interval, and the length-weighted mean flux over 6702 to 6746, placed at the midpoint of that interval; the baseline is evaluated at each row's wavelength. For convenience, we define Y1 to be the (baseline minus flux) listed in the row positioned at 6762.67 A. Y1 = 0.4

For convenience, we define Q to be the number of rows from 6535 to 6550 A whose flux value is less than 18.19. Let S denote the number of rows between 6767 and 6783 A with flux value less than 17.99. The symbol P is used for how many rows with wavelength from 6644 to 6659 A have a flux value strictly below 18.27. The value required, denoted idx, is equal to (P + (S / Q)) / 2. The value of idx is 3.0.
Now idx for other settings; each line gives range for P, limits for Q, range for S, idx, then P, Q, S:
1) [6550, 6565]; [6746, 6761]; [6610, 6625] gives 2.5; 5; 4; 0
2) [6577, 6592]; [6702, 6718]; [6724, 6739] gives 1.2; 2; 3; 1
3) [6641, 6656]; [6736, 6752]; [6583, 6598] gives 1.1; 2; 4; 1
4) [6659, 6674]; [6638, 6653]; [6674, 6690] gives 2.5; 5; 2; 0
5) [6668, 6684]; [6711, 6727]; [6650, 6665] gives 2.1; 4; 5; 1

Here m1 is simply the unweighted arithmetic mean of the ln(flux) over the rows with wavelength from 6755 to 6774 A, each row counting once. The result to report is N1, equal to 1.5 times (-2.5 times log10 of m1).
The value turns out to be -1.72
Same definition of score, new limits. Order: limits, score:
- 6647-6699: 0.0539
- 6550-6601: 0.0423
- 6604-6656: 0.0534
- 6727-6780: 0.0542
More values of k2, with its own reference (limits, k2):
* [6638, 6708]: 6663.74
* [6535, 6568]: 6563.24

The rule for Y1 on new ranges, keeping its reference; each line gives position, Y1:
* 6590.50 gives -0.7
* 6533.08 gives -1.0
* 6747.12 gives -0.2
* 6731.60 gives 0.1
